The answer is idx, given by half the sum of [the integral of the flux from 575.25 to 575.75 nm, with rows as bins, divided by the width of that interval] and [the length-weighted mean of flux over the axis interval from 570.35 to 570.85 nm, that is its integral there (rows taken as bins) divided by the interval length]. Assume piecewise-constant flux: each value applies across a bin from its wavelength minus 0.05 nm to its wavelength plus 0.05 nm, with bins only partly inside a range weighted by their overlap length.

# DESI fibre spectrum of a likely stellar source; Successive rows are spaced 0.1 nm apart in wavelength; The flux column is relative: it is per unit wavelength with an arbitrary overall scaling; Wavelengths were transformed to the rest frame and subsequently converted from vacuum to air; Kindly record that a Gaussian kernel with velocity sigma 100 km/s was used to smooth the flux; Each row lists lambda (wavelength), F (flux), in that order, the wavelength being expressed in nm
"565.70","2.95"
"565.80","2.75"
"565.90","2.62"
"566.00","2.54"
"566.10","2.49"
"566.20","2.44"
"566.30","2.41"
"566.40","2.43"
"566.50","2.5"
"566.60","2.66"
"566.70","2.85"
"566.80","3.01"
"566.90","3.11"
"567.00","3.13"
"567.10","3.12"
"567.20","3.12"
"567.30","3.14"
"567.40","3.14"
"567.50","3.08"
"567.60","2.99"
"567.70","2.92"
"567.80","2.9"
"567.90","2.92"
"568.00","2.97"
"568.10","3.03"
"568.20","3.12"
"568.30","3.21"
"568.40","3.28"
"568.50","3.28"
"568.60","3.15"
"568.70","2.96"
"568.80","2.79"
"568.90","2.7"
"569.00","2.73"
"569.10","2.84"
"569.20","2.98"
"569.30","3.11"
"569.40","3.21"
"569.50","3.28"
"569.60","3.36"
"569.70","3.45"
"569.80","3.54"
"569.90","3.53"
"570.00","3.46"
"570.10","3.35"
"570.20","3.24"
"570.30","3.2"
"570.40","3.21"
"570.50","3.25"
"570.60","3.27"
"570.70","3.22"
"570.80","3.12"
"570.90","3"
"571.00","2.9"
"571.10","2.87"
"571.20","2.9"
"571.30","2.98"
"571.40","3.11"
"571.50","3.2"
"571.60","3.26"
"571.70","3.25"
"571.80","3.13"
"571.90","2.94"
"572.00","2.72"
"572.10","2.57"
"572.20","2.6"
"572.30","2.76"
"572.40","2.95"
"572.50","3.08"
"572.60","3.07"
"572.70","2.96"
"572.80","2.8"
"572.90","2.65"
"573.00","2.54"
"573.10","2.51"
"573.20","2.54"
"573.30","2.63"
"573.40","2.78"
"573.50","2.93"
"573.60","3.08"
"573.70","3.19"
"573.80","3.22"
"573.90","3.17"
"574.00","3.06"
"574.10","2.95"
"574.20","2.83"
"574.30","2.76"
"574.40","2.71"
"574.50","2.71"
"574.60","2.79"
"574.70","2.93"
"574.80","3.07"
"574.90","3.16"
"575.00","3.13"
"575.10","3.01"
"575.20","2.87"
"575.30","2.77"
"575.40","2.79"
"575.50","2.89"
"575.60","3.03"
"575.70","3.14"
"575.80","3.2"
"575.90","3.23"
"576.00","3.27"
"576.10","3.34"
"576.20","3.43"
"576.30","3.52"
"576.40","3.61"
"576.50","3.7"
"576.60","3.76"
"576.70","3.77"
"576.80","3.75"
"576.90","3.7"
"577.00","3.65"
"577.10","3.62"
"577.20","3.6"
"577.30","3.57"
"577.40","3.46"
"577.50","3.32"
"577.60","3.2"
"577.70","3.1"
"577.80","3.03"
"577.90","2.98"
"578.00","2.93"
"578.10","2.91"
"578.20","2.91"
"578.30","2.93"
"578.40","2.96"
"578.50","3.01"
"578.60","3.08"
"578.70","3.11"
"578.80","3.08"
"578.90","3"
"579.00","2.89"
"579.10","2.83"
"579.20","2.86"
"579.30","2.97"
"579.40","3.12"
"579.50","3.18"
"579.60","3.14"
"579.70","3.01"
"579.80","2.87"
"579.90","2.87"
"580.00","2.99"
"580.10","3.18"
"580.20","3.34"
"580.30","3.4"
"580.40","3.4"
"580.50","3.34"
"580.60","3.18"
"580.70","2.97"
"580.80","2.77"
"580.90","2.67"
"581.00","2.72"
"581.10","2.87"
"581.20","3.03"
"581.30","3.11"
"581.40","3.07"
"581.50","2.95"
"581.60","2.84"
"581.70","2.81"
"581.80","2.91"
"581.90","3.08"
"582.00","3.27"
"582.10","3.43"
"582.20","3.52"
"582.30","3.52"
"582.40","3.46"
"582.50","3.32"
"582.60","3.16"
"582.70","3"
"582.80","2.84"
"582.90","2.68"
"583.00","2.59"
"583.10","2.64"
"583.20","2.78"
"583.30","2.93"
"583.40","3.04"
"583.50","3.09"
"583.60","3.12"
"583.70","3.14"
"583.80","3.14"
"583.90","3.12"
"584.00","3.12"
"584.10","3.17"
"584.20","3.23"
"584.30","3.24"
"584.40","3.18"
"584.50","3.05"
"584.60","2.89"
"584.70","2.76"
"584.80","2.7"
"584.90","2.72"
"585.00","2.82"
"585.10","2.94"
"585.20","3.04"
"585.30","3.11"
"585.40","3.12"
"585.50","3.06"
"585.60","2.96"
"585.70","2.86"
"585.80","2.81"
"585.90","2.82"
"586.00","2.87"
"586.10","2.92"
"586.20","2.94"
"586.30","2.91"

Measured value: 3.07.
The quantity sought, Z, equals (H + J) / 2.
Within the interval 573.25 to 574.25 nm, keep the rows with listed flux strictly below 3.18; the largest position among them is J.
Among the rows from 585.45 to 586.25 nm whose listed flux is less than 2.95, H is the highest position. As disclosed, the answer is 580.20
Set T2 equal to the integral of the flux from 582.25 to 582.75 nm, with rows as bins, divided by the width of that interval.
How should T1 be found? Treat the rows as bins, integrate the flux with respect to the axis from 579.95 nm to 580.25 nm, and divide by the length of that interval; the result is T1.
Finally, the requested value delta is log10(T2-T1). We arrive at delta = -0.9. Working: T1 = 3.2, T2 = 3.3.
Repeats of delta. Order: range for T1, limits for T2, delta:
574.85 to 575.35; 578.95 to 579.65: -2.0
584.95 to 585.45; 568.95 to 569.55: -1.7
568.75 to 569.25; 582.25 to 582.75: -0.3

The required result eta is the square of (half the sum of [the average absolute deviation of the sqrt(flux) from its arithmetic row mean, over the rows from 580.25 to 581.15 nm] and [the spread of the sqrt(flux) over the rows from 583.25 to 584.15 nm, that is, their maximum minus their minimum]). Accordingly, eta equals 0.0052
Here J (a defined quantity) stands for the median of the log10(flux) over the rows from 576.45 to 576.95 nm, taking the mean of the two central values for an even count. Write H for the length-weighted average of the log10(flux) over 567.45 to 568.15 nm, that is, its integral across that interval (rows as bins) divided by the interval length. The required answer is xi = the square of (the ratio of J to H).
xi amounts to 1.47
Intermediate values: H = 0.47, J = 0.57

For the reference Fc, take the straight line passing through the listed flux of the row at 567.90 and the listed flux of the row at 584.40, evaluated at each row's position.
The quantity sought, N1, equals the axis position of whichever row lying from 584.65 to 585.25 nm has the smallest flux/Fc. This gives 584.80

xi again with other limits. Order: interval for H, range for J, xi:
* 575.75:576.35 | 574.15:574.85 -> 0.73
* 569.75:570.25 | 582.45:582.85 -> 0.84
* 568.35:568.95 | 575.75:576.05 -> 1.13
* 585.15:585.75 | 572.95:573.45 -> 0.71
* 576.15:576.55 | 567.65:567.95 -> 0.71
